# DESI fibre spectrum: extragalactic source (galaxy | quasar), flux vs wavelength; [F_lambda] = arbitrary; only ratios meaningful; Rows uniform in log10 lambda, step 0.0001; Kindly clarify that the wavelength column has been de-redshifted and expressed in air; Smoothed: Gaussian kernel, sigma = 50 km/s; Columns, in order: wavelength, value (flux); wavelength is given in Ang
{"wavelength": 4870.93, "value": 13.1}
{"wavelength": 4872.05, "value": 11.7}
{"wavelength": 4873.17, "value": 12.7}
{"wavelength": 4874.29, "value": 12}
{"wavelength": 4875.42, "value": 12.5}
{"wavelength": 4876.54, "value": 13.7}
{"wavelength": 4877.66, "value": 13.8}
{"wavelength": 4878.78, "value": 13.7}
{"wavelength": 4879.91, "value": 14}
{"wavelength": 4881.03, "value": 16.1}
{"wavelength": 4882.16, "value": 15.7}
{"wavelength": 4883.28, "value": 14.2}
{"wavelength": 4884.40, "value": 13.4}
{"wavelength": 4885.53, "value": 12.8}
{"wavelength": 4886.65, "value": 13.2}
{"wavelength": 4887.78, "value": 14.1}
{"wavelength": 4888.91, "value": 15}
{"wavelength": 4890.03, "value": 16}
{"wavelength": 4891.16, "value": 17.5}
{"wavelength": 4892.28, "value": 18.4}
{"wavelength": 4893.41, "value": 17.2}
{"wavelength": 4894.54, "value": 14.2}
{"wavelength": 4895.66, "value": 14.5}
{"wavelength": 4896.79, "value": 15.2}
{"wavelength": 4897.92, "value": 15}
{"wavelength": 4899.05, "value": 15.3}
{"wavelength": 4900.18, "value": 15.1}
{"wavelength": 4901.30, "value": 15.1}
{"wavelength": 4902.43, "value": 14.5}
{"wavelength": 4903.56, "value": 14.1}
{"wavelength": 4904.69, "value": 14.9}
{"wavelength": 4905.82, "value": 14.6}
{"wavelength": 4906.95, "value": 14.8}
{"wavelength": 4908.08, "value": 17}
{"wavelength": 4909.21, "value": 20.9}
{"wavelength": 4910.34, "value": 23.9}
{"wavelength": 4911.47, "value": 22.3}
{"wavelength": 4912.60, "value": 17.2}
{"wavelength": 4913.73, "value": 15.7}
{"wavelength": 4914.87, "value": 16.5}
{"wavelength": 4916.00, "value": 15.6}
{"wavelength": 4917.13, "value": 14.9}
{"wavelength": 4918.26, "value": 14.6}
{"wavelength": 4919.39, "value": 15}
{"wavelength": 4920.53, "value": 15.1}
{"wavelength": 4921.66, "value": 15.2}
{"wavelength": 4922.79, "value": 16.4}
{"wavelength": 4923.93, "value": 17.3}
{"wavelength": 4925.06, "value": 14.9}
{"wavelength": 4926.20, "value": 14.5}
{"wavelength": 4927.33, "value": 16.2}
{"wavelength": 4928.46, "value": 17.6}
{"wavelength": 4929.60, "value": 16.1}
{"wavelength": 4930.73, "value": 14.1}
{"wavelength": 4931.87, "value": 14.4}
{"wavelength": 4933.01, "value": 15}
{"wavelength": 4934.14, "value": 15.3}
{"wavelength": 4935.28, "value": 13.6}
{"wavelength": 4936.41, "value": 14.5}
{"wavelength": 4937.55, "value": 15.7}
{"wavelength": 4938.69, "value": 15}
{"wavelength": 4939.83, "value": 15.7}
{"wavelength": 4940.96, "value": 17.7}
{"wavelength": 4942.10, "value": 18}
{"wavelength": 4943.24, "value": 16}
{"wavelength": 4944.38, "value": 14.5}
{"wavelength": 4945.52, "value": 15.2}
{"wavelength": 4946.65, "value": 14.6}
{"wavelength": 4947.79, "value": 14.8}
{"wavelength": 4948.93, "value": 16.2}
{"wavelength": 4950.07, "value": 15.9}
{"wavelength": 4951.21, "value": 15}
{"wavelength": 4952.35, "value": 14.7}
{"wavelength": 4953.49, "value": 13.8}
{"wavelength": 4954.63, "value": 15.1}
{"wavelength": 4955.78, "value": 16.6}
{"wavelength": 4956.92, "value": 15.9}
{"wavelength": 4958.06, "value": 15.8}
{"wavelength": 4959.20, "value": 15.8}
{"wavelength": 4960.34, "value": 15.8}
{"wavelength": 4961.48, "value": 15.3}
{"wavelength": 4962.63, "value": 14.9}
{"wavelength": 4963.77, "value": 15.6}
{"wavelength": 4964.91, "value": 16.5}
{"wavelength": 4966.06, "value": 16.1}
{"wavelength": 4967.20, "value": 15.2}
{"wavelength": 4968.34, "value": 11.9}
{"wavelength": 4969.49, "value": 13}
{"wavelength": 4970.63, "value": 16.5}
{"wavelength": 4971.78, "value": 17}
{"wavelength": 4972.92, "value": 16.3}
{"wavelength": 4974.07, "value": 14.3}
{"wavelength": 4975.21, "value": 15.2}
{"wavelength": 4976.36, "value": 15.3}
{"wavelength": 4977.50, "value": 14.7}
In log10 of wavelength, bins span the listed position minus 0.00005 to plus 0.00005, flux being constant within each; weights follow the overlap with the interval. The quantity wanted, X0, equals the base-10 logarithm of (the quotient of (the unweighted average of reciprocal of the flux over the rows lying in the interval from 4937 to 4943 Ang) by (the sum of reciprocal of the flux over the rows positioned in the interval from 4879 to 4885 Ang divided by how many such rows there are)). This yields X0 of -0.05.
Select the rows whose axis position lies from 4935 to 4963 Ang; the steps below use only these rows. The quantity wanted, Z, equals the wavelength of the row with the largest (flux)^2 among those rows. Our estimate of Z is 4942.10 Ang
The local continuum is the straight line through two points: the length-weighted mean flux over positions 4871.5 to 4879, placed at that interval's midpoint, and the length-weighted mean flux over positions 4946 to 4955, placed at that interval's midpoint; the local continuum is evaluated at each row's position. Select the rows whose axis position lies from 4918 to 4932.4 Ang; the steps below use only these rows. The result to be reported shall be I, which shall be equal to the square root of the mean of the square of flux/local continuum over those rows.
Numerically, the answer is 1.09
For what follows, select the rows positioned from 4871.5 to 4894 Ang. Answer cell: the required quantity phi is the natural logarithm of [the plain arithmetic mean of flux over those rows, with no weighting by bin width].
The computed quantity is 2.67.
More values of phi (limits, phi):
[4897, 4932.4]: 2.78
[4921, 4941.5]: 2.74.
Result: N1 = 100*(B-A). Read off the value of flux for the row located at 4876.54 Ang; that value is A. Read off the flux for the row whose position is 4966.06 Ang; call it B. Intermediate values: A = 13.7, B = 16.1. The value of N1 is 240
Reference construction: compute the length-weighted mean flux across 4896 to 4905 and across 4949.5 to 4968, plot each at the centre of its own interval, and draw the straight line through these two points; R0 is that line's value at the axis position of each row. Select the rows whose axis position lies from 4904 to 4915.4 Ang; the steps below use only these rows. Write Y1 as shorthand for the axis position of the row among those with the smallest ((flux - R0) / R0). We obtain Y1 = 4905.82 Ang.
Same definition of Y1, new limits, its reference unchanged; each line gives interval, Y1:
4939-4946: 4944.38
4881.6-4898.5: 4885.53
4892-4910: 4903.56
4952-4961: 4953.49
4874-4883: 4874.29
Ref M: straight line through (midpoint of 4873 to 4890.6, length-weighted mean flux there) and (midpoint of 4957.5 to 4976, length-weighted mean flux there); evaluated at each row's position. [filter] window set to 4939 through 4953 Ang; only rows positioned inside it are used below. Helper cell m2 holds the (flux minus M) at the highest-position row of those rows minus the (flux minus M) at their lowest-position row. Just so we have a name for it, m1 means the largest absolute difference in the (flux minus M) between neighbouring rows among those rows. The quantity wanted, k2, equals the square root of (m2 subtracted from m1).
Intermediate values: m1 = 2.0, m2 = -1.2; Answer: 1.79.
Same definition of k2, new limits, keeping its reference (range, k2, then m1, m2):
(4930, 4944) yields 0.57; 2.0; 1.7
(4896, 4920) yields 2.38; 5.1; -0.6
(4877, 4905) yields 1.53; 3.0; 0.7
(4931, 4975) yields 2.06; 3.5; -0.8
